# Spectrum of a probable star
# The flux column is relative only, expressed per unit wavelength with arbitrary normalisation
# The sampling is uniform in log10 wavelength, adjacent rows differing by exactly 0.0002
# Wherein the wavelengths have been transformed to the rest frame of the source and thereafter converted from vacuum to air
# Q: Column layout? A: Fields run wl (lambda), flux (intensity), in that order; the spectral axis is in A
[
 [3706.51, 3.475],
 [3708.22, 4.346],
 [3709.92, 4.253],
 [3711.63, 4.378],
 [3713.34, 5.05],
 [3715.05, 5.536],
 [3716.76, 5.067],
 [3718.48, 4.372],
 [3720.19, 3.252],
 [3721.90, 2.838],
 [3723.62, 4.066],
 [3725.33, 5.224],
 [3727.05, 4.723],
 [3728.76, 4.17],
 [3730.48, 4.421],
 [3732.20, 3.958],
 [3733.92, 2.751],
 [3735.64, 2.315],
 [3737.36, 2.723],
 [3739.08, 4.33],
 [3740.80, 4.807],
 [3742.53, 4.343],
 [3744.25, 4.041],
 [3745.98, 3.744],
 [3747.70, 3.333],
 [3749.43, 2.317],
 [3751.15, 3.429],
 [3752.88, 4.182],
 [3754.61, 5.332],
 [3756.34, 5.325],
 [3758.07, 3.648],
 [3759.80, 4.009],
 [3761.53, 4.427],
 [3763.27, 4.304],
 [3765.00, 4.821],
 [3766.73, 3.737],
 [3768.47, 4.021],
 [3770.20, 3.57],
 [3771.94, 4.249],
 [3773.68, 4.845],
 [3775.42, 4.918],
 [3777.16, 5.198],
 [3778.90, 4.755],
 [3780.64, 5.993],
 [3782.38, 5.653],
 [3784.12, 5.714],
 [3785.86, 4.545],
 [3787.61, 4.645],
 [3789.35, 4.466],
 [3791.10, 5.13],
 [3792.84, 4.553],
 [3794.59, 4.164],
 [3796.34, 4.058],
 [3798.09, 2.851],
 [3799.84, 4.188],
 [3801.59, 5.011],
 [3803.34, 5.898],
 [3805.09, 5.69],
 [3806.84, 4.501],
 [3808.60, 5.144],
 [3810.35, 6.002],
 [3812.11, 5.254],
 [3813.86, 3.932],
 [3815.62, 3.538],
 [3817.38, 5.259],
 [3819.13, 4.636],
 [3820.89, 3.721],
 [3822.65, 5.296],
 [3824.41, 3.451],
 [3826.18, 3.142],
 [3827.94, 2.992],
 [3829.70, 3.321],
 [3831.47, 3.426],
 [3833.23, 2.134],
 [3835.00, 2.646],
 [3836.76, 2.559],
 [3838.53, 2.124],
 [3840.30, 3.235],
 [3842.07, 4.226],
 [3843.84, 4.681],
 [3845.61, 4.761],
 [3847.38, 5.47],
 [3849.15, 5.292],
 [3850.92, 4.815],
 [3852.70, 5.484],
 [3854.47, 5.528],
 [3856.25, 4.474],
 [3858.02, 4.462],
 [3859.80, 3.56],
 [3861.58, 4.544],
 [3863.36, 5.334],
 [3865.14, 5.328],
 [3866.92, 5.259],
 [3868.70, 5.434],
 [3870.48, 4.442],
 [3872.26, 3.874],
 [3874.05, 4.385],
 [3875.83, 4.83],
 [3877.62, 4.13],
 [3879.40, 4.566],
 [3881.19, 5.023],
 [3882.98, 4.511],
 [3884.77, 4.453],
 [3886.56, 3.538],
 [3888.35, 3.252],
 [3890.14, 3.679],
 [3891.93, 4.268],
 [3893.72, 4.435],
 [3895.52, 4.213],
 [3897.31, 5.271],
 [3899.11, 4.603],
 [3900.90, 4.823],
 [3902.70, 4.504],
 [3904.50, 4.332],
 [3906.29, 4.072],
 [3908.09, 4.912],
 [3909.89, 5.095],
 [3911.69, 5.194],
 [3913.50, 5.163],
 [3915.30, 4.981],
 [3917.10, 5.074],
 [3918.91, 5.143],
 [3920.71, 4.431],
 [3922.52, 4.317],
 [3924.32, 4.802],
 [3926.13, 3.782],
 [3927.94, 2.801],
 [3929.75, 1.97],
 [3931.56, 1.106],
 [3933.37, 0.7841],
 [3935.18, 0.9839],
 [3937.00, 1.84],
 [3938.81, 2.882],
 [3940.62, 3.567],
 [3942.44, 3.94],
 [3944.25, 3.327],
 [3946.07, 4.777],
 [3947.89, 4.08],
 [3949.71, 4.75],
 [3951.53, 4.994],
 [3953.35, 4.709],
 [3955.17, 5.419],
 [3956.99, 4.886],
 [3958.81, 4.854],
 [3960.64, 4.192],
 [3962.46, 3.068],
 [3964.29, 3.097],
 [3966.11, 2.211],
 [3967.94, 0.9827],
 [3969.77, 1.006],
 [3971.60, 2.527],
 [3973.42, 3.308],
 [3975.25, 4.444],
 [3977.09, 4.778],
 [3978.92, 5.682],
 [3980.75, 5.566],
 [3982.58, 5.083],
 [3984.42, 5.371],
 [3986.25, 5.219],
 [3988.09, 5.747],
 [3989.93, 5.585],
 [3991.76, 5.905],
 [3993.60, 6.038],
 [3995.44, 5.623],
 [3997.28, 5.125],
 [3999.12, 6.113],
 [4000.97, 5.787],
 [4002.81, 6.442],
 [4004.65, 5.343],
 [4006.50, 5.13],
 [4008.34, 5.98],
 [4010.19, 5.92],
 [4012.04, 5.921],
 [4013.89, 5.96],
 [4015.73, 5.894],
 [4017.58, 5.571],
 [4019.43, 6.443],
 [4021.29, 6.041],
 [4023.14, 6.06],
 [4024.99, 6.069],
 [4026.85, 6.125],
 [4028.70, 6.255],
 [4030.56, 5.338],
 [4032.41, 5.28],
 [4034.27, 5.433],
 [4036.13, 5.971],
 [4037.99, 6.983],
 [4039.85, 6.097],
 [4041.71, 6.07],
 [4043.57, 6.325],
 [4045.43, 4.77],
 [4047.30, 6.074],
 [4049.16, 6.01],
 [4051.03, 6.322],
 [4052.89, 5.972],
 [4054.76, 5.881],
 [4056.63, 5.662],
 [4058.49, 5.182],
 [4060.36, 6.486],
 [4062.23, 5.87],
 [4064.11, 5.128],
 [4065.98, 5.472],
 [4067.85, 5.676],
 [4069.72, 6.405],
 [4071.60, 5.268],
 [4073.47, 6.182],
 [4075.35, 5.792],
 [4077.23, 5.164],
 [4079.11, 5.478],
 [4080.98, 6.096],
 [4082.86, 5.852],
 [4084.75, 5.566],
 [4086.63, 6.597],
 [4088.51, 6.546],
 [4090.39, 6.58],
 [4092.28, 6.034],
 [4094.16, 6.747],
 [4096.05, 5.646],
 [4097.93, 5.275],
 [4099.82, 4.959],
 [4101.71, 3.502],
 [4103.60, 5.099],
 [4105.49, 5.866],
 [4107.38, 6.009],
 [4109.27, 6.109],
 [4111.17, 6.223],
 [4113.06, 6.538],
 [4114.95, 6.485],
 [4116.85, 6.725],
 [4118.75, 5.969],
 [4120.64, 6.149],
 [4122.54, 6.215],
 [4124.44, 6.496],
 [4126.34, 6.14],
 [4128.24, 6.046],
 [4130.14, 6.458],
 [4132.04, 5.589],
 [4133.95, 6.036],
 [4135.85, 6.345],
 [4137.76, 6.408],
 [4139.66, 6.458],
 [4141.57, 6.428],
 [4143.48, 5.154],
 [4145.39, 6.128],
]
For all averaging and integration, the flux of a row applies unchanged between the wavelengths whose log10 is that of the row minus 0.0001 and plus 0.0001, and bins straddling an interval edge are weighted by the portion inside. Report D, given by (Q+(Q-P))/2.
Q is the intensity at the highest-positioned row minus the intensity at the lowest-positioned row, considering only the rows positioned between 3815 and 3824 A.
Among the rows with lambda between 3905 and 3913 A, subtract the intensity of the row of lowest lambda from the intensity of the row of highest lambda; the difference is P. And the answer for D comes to 1.2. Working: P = 1.12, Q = 1.8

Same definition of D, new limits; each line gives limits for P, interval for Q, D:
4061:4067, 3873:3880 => 0.4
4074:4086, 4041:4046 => -1.2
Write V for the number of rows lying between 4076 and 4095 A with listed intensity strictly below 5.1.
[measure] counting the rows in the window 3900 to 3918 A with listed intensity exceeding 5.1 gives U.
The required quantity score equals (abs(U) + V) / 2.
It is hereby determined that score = 1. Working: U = 2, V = 0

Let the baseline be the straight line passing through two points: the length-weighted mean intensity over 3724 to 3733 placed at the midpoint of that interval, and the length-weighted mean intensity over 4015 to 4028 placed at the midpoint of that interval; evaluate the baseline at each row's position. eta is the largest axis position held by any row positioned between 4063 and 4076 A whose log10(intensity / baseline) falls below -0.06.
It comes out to 4071.60 A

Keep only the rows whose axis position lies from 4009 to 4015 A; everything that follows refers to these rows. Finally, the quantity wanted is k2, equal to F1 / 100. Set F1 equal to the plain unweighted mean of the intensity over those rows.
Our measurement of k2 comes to 0.0593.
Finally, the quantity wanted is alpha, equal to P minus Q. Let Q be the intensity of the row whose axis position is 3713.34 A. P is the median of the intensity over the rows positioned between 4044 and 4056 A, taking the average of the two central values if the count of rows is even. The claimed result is 0.9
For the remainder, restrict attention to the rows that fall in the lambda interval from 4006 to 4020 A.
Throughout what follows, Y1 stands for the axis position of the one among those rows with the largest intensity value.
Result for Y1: 4019.43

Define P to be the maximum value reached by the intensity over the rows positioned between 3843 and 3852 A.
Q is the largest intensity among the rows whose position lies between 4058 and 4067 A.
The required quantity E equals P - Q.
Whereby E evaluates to -1.0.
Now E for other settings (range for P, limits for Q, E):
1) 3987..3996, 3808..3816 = 0.0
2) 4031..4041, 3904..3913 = 1.8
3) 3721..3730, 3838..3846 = 0.5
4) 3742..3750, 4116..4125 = -2.4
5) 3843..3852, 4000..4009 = -1.0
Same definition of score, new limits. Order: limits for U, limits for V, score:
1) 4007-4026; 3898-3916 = 9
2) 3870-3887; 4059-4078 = 0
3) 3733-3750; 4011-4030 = 0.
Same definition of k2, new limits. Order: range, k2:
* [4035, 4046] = 0.0604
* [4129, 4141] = 0.0622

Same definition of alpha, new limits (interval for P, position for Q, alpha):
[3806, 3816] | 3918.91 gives -0.3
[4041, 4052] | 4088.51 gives -0.5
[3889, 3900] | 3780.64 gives -1.6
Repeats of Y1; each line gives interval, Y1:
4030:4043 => 4037.99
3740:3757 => 3754.61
